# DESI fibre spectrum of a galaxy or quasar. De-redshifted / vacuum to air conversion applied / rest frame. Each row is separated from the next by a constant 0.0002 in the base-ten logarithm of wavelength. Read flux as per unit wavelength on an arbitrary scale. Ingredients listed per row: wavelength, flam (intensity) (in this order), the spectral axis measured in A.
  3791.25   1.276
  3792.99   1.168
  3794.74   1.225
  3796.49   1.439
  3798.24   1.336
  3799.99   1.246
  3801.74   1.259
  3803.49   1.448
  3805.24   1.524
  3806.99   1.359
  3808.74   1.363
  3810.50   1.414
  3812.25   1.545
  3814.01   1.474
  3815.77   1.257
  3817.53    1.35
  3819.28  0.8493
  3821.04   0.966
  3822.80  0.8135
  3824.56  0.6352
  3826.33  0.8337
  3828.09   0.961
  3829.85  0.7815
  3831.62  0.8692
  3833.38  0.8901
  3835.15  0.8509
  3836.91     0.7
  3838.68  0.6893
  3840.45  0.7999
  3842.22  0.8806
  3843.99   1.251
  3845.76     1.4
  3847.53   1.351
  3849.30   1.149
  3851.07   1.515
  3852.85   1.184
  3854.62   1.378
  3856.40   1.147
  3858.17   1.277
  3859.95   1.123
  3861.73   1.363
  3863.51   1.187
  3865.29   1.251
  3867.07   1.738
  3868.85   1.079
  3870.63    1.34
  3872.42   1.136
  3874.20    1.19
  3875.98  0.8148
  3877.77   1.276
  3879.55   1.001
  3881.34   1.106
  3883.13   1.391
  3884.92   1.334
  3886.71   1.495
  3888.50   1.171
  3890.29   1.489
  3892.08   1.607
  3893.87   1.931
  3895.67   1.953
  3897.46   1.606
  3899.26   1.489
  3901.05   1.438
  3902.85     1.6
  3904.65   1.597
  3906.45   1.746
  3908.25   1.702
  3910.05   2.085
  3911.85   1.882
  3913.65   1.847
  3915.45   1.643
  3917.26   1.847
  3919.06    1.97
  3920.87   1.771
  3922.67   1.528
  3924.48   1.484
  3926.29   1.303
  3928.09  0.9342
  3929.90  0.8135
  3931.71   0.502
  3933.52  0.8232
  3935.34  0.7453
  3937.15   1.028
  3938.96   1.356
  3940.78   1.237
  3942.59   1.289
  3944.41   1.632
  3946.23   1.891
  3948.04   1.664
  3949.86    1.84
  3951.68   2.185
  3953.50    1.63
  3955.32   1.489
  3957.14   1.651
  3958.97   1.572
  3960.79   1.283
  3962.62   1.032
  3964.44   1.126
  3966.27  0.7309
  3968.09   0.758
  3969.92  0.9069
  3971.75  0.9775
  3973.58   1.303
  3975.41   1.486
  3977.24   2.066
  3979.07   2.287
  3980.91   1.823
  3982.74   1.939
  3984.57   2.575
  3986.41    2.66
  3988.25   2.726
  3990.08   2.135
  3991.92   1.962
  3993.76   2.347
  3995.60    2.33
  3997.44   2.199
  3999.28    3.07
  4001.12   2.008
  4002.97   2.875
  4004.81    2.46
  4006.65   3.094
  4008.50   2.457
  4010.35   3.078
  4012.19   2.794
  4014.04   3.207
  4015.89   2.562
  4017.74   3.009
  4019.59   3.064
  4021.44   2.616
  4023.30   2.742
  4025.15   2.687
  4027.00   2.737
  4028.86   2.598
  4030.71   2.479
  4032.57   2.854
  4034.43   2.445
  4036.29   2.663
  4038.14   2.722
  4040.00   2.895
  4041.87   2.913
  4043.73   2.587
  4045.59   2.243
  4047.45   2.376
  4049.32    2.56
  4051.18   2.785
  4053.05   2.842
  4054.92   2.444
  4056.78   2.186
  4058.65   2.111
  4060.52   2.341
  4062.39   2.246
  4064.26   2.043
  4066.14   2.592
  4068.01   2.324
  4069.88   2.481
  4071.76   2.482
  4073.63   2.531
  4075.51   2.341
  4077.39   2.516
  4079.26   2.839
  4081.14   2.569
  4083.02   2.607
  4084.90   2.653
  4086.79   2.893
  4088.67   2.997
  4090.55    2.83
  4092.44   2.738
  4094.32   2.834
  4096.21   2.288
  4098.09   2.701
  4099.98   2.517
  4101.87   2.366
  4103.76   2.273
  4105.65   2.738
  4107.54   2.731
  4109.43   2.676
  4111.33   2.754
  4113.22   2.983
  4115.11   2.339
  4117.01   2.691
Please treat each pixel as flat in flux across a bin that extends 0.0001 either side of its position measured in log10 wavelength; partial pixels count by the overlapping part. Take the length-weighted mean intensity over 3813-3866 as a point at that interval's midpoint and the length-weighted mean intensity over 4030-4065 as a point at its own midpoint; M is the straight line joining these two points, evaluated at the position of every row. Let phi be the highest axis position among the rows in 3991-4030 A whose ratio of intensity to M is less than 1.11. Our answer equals 4028.86 A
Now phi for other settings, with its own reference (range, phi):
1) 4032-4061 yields 4060.52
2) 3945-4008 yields 4004.81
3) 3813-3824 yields 3822.80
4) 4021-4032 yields 4030.71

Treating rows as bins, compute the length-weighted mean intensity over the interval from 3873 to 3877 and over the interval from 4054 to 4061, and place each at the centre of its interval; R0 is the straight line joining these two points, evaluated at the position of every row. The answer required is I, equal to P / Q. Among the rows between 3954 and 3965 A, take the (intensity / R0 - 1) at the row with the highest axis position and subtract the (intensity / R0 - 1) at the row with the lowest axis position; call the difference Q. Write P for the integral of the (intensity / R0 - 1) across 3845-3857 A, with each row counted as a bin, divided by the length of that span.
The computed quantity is -2.0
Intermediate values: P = 0.5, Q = -0.3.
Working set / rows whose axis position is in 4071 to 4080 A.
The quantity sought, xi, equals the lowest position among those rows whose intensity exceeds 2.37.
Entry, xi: 4071.76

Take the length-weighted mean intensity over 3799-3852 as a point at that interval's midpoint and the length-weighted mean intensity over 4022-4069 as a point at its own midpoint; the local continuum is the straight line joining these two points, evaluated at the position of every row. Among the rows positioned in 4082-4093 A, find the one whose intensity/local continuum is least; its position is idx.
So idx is 4083.02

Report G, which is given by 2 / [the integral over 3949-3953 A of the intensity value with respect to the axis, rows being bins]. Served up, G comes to 0.25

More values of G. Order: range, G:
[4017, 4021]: 0.17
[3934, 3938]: 0.57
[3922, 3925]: 0.44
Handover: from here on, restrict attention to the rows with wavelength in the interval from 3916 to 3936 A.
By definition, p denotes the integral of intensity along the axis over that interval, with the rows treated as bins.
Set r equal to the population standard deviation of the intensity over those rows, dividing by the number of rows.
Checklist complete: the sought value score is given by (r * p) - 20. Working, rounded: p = 25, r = 0.48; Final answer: -7.8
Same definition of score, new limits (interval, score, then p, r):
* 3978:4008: 7.9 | 72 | 0.39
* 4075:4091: -11.5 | 43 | 0.20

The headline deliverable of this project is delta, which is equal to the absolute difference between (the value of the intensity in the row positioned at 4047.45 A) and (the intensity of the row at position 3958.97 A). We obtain 0.8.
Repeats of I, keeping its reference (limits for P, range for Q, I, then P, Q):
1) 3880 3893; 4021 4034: 3.5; 0.2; 0.1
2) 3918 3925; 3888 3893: 0.8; 0.3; 0.4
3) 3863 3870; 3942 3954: 2.1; 0.4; 0.2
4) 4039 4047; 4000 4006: 1.0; 0.2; 0.2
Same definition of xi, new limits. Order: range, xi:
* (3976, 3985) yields 3984.57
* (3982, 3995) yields 3984.57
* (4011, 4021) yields 4012.19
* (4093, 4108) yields 4094.32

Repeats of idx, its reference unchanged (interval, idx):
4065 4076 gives 4075.51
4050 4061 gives 4058.65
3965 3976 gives 3966.27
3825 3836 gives 3829.85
